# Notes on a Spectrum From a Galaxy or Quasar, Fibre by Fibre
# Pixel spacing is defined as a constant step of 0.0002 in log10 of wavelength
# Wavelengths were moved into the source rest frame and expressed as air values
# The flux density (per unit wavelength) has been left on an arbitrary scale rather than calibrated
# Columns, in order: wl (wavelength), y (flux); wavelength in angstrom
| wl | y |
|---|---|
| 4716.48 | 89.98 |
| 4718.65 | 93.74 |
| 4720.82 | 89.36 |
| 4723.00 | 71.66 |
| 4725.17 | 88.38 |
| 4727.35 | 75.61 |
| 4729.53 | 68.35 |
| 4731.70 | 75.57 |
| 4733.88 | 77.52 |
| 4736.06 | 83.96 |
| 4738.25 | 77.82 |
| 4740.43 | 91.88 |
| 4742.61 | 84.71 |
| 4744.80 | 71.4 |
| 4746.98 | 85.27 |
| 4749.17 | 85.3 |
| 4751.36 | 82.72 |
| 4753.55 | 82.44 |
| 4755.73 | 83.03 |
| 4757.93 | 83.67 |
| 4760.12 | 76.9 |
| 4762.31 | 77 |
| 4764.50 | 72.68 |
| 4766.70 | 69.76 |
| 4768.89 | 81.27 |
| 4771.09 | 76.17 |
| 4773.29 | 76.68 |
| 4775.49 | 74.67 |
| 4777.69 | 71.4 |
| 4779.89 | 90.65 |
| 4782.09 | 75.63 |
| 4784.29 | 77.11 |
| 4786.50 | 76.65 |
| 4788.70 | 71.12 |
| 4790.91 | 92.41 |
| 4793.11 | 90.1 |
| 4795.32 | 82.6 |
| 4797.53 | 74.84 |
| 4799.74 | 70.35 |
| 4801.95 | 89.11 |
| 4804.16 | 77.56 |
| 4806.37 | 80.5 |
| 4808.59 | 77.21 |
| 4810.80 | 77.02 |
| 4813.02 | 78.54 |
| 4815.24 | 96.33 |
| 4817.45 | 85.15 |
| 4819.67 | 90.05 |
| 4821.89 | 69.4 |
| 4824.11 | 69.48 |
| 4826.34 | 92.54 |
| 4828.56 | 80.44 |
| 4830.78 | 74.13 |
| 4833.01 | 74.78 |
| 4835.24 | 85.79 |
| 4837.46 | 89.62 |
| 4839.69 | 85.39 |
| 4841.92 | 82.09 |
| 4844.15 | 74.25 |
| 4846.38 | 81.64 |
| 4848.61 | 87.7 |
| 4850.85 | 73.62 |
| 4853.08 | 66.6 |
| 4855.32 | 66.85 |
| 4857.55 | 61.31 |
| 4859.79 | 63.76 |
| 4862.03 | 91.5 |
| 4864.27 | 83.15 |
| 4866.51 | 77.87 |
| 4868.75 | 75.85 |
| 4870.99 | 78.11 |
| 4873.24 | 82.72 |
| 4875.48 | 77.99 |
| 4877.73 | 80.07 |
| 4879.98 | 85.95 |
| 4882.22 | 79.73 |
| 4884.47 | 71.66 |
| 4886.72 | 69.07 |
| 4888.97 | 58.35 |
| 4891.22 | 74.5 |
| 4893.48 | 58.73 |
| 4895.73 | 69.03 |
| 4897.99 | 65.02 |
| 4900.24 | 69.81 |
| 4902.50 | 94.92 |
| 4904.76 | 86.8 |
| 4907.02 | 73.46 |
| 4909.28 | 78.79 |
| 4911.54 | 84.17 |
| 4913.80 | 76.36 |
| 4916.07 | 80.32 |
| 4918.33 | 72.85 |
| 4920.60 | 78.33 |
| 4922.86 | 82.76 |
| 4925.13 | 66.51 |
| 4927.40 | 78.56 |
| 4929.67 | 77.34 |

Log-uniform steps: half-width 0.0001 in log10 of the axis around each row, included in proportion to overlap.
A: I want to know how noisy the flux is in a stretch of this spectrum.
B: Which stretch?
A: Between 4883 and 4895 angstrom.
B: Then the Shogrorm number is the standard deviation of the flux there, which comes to 7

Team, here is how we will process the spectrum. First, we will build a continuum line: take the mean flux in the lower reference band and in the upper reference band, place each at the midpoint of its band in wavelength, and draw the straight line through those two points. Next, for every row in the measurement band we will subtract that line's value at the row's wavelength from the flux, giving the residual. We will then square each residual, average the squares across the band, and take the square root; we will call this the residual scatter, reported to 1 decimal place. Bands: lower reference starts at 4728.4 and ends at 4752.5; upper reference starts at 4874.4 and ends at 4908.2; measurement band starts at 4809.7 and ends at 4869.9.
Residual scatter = 9.3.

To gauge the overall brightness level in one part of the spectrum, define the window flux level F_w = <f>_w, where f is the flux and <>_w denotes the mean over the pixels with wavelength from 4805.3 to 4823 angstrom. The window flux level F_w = 81.8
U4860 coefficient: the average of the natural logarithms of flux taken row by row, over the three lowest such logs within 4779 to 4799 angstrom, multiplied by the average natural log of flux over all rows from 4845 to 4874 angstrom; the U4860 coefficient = 18.6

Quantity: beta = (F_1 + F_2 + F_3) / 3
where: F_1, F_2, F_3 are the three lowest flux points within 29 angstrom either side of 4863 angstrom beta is 61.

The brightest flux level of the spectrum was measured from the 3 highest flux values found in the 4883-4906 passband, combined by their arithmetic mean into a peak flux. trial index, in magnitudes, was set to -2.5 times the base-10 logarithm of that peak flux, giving -4.83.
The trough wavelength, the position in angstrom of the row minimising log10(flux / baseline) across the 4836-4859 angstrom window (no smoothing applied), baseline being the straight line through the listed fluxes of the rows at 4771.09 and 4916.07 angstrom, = 4857.55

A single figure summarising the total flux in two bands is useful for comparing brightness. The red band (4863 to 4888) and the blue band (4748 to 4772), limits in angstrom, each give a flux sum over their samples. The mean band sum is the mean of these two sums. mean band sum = 867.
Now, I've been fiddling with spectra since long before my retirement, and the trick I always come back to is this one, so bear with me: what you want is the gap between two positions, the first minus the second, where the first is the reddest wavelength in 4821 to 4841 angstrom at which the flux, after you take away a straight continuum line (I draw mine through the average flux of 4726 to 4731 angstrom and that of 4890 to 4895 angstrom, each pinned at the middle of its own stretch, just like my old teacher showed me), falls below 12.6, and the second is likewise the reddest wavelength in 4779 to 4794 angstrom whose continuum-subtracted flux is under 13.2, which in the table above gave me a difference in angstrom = 44.3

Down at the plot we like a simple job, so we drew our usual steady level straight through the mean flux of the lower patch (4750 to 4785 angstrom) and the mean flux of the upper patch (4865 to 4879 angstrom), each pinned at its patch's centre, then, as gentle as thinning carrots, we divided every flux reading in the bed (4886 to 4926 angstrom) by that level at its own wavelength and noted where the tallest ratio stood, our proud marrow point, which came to 4902.50 angstrom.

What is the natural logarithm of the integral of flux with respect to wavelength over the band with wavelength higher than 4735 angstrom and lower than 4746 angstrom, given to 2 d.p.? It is 6.80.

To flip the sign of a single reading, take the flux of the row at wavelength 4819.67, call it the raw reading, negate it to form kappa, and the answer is -90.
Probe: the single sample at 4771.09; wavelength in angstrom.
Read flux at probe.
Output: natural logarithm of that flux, 4.33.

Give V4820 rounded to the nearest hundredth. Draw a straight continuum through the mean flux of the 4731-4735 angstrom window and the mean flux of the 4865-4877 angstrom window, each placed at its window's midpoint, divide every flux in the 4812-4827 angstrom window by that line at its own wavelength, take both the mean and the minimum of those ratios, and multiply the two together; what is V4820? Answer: 0.95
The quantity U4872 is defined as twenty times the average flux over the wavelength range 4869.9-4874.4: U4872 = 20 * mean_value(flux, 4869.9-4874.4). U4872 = 1608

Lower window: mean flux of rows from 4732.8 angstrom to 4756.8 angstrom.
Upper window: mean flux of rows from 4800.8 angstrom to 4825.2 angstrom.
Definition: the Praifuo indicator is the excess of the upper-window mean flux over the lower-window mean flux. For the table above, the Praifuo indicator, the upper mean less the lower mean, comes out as -1.4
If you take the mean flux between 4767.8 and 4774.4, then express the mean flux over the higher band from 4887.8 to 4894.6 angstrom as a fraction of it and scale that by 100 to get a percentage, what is 82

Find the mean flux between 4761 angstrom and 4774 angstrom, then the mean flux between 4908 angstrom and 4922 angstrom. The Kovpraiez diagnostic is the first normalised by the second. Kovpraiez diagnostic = 0.96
